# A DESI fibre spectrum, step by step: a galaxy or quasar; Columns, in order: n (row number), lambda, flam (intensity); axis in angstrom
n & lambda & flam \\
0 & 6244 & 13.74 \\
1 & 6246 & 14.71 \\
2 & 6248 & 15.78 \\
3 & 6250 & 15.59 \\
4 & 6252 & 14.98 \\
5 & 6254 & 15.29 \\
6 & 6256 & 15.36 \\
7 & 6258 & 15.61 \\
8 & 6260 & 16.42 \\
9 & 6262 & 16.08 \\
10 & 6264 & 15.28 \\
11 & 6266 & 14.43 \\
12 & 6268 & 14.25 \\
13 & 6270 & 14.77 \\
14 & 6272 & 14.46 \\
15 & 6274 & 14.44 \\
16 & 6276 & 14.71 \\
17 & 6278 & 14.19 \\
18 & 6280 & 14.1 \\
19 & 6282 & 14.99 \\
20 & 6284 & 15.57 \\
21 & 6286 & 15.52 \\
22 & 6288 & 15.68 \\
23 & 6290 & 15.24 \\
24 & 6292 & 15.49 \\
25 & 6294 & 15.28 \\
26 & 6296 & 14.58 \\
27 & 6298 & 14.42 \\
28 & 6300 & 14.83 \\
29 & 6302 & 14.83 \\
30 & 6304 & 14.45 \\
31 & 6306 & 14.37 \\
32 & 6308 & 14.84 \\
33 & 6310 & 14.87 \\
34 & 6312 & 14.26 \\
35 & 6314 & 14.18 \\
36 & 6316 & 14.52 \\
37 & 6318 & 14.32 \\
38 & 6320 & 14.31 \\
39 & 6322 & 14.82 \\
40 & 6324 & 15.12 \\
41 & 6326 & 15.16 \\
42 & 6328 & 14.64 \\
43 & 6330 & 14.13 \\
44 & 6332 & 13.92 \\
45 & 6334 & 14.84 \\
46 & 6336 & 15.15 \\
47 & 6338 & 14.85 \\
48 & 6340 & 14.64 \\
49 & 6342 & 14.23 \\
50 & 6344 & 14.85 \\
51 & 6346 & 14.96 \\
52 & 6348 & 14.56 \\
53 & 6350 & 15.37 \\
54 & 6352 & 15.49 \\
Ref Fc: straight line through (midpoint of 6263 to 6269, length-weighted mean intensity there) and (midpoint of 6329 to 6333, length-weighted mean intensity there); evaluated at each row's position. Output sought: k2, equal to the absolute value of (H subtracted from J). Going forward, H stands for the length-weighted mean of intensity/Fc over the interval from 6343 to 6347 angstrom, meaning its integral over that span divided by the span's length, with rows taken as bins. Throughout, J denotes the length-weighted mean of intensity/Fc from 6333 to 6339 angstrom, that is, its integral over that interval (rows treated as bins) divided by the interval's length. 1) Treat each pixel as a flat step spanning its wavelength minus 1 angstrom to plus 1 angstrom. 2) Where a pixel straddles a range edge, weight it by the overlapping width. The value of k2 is 0.004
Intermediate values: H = 1.073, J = 1.07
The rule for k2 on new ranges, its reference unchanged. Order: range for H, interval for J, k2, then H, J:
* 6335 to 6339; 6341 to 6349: 0.019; 1.074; 1.05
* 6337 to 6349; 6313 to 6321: 0.043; 1.056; 1.01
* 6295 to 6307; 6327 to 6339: 0.023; 1.019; 1.04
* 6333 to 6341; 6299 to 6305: 0.037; 1.065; 1.03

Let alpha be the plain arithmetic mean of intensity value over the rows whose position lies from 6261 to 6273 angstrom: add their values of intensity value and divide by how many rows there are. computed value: 14.9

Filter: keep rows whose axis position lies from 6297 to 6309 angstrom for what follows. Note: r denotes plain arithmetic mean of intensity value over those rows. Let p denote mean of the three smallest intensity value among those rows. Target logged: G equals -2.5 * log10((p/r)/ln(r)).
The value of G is 1.09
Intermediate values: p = 14.4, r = 14.6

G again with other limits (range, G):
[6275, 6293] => 1.14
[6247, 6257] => 1.11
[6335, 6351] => 1.10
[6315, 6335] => 1.10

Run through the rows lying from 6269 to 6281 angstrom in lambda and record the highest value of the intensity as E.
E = 14.77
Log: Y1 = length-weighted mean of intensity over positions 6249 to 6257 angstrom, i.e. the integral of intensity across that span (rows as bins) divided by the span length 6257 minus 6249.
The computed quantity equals 15.3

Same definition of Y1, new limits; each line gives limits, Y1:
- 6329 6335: 14.3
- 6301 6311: 14.7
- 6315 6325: 14.6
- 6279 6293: 15.2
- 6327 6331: 14.4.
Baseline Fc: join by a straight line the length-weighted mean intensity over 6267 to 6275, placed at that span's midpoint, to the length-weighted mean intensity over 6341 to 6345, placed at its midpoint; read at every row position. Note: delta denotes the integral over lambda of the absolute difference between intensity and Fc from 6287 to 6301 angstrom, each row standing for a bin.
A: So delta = 8.4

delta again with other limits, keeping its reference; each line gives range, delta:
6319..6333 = 5.7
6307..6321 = 3.4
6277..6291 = 10.4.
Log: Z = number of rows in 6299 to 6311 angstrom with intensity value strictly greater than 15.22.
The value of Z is 0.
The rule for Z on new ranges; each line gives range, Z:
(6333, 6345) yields 0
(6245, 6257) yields 4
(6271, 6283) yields 0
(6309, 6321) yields 0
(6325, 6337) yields 0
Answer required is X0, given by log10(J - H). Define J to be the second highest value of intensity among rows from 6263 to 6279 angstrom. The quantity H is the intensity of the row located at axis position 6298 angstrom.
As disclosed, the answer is -0.5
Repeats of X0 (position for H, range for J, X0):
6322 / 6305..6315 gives -1.7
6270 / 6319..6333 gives -0.5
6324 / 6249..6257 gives -0.6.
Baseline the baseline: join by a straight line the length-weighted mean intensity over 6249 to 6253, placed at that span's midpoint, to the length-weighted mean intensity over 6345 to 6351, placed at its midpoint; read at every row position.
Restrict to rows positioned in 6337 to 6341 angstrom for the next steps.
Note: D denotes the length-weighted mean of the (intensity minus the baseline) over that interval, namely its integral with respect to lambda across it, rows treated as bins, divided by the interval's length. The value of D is -0.25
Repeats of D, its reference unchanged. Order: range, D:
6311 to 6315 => -0.86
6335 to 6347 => -0.21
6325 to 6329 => -0.13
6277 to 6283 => -0.76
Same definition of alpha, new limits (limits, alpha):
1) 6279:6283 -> 14.5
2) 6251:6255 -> 15.1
